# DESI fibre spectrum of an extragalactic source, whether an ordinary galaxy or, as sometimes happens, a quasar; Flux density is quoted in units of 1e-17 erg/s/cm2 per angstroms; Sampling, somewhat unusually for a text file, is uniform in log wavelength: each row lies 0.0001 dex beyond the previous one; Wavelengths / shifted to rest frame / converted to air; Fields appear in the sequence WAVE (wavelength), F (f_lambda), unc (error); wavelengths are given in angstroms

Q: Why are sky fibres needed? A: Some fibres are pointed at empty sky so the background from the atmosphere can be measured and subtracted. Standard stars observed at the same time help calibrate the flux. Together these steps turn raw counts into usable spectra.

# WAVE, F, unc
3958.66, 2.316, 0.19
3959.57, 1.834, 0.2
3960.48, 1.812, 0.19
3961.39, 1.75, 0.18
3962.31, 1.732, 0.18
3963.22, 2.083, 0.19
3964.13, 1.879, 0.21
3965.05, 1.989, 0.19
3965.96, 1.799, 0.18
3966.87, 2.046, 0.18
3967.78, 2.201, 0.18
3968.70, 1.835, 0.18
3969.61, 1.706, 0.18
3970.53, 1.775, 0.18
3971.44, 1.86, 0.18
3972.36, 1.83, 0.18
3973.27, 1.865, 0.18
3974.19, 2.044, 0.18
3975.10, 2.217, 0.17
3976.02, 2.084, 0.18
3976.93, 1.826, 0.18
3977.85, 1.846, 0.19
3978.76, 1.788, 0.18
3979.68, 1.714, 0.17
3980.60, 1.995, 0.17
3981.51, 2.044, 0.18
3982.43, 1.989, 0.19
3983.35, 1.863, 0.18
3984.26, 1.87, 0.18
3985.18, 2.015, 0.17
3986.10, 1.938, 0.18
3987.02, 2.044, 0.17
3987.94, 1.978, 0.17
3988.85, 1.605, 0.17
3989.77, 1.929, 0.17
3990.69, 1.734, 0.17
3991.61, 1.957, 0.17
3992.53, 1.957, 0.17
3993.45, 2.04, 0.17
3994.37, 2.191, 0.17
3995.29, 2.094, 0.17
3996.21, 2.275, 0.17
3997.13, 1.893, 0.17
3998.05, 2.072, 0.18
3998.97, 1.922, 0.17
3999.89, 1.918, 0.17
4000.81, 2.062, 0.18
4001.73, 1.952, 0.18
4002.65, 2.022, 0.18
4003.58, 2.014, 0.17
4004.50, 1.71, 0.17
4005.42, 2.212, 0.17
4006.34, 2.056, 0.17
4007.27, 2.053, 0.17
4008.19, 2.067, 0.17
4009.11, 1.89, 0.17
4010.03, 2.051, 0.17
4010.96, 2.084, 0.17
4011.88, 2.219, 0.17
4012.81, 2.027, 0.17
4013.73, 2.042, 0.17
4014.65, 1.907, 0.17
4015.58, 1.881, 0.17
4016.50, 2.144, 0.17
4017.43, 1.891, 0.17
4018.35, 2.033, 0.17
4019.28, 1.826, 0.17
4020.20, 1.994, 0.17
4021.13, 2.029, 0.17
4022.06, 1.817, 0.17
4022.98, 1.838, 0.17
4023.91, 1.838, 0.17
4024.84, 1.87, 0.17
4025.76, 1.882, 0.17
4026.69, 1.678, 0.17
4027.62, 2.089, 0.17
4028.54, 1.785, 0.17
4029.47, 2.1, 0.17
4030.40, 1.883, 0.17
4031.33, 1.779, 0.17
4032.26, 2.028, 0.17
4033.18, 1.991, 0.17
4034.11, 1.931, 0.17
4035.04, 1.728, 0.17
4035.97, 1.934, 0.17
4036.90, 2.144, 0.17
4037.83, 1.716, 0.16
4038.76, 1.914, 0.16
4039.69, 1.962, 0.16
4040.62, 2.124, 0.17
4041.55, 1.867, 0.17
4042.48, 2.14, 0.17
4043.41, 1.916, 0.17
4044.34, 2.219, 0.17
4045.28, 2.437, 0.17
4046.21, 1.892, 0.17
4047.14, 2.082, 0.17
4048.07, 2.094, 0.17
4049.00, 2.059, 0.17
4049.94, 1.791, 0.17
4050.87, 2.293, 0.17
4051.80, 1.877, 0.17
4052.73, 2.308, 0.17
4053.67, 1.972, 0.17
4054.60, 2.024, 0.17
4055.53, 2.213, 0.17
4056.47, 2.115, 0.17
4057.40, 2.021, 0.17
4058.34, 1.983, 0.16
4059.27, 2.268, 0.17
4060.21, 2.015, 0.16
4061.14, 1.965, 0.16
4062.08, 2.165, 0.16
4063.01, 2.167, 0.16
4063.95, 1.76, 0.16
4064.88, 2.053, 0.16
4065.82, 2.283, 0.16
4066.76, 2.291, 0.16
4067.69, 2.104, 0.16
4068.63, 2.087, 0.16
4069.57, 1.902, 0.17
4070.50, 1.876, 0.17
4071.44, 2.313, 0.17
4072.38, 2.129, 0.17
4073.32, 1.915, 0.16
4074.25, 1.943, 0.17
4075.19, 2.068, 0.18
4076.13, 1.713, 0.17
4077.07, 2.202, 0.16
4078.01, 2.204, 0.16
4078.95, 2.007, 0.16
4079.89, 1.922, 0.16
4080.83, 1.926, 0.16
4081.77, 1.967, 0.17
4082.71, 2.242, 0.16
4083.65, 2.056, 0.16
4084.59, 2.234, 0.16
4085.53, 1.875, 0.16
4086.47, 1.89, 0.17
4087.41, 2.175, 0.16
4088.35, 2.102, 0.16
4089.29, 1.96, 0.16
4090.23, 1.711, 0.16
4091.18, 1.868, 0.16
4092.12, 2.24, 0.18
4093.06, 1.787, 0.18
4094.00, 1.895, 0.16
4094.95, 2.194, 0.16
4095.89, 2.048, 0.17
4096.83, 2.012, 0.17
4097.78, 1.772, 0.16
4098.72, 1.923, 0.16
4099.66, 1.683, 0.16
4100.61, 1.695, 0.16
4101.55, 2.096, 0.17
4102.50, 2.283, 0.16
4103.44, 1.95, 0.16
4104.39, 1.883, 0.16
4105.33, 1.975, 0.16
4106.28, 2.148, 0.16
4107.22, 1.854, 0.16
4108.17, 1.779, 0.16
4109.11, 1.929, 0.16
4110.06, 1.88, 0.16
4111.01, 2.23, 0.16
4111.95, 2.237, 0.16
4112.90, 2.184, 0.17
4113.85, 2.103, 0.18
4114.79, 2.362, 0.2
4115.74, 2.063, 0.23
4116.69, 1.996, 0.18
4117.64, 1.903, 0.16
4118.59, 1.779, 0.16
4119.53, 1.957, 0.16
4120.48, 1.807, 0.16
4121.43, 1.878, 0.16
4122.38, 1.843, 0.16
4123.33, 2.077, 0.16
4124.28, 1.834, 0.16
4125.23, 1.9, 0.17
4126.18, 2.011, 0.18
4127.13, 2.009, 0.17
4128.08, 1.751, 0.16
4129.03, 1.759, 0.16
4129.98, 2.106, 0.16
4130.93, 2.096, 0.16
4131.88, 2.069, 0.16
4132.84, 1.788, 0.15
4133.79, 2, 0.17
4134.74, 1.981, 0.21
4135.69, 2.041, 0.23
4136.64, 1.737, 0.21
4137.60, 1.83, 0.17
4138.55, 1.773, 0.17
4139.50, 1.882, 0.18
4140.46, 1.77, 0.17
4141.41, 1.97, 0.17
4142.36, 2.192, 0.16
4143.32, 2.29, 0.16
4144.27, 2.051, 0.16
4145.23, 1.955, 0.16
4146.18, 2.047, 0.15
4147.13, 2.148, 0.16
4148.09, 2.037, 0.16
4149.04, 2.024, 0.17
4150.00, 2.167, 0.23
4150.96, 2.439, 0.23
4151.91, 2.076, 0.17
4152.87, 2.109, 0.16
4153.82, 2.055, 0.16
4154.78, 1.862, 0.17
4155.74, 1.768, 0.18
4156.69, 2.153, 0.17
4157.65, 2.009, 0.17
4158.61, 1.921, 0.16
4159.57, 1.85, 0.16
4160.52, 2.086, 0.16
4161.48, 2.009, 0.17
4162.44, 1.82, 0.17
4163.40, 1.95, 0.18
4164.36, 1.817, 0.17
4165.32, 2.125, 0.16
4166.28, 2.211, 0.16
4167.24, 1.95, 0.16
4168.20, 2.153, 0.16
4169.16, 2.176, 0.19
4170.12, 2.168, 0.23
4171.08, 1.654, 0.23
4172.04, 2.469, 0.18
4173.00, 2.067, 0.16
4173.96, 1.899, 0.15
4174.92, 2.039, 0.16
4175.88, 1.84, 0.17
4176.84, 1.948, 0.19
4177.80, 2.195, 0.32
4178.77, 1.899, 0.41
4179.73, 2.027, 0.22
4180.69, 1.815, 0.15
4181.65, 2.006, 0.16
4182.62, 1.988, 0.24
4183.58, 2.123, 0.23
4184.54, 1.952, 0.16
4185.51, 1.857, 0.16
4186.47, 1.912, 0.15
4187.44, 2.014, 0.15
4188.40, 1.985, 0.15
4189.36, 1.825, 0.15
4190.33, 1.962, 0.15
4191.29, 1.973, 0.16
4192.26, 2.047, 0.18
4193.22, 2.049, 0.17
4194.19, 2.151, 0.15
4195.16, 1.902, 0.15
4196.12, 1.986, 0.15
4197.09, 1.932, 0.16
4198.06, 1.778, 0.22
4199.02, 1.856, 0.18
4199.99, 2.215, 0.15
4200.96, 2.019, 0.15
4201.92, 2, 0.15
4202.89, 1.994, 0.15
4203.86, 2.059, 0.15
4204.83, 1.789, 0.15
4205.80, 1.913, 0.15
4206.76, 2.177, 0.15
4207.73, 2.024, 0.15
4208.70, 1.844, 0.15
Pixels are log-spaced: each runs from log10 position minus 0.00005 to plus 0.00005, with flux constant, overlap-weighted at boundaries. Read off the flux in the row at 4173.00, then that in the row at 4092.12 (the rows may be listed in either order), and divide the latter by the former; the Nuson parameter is 1.08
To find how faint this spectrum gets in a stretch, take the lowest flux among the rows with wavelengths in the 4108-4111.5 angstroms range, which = 1.779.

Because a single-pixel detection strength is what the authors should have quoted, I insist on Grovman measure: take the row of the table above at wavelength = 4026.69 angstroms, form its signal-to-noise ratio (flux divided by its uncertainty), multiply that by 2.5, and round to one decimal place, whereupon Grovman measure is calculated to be 24.7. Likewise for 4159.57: 28.9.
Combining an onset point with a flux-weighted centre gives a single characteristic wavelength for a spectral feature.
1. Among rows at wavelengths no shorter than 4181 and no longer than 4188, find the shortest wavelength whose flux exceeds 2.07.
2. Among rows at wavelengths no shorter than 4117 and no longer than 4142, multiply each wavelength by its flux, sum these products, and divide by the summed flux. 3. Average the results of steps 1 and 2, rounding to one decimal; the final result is 4156.5 angstroms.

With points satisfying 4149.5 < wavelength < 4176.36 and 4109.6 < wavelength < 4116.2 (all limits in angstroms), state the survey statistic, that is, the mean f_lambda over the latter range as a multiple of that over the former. 1.06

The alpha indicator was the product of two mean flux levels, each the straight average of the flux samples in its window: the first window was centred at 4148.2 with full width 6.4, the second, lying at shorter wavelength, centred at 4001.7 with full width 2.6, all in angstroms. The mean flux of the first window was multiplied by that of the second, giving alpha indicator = 4.3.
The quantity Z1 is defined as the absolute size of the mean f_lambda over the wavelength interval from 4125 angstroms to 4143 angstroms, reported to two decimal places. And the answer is 1.93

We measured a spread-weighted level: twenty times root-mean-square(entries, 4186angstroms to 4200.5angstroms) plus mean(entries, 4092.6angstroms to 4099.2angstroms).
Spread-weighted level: 41.5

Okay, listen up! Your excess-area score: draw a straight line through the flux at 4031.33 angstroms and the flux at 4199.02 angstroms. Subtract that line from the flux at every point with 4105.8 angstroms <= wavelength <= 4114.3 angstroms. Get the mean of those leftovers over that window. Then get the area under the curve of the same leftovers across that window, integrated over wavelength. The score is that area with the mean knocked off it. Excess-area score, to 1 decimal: 1.7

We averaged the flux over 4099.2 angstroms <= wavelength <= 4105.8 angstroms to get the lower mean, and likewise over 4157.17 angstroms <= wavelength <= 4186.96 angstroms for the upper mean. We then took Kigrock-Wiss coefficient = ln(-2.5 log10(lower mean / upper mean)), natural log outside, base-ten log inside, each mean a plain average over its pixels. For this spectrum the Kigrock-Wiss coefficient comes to -3.4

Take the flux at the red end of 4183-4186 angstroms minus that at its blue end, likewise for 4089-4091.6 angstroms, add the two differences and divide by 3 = -0.12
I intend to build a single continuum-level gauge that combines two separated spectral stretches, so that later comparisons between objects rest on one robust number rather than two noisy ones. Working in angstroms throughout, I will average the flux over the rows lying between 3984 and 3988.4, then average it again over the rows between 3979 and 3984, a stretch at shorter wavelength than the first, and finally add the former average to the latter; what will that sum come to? 3.89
